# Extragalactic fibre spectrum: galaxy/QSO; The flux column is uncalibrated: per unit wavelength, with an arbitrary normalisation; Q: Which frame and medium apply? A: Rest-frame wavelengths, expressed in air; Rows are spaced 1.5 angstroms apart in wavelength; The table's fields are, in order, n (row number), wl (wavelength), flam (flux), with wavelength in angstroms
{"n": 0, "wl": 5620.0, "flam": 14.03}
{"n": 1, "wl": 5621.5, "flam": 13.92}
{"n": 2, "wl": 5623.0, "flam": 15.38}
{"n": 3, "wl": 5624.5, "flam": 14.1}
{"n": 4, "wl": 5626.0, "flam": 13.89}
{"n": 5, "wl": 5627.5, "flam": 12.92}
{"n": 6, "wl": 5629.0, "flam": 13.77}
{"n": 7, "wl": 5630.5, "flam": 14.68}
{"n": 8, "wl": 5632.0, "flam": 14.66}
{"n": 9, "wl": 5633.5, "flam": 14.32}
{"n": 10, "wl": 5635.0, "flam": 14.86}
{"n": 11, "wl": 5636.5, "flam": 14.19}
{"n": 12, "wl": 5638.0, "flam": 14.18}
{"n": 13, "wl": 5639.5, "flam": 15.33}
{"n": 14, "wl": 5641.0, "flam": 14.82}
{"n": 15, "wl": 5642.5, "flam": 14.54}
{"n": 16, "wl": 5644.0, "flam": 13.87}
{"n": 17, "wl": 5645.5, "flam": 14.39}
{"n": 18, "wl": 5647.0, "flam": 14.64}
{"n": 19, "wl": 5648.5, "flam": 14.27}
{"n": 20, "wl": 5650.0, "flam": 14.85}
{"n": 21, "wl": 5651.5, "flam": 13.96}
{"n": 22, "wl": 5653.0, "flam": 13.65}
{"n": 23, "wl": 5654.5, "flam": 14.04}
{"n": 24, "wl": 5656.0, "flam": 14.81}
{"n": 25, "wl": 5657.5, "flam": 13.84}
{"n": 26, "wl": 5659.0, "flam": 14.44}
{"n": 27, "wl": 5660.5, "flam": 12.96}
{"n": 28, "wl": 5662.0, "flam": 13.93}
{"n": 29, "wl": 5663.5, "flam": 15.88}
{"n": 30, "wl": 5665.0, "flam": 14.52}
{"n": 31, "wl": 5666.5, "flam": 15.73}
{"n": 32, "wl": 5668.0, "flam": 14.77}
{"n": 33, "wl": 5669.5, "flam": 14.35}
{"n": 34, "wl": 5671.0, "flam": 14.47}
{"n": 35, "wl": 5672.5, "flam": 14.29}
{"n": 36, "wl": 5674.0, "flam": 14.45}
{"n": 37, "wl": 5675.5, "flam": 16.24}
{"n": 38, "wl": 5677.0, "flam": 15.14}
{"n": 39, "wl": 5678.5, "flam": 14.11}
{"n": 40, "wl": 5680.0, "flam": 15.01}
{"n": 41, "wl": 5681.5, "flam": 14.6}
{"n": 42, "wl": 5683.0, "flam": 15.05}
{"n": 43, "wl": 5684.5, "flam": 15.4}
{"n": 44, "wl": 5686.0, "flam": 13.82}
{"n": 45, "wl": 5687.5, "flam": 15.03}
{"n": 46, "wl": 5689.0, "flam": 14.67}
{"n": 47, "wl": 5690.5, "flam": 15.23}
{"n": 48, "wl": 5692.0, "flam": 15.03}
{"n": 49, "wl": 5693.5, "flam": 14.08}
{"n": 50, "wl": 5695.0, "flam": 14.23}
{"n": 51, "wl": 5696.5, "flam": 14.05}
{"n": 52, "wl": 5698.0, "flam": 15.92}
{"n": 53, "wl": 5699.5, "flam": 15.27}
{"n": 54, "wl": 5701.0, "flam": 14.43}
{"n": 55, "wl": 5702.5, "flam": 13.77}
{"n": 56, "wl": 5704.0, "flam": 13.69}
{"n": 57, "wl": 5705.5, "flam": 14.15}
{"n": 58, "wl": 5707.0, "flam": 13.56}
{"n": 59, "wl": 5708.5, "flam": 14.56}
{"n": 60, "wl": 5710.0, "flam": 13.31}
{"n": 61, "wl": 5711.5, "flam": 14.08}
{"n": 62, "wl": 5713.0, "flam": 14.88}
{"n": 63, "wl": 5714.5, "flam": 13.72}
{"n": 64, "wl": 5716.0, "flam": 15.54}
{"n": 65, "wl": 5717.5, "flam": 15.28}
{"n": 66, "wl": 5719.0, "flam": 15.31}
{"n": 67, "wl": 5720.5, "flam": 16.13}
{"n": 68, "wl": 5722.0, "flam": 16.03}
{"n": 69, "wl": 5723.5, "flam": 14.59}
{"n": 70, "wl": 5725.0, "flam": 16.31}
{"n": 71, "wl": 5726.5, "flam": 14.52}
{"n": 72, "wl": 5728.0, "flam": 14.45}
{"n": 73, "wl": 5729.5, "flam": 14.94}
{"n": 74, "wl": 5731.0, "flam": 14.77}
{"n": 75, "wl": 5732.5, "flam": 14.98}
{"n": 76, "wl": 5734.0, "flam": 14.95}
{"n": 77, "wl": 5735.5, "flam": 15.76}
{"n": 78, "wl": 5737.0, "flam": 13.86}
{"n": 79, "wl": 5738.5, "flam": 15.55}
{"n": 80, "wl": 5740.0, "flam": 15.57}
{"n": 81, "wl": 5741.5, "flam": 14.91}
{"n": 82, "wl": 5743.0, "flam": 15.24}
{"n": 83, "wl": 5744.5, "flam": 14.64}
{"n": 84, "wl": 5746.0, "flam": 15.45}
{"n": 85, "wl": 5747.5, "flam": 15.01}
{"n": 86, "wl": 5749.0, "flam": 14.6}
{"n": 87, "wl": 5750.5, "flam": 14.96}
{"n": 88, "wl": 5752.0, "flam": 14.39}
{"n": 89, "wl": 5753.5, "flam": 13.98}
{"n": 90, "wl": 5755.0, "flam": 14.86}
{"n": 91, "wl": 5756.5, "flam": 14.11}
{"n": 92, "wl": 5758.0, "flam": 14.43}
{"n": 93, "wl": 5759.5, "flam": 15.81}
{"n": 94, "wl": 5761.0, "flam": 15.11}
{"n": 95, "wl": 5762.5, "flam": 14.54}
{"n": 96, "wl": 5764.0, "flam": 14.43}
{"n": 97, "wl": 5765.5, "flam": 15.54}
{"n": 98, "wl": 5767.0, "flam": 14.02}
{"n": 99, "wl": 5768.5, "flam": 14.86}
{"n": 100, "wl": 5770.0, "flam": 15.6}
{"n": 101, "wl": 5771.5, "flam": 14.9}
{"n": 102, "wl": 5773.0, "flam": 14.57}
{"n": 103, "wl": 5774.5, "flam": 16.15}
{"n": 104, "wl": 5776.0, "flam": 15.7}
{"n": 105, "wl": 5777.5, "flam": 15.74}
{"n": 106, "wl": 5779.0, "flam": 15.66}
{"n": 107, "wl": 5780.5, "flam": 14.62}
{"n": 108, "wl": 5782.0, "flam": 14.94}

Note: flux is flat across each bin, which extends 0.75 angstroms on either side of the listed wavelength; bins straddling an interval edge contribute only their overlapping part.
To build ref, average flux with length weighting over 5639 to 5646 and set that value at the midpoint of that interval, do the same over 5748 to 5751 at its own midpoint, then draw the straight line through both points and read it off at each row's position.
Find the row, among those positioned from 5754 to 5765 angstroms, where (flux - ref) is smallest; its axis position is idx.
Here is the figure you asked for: 5756.5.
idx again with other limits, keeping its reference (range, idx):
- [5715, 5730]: 5728.0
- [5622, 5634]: 5627.5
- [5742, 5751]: 5749.0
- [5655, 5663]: 5660.5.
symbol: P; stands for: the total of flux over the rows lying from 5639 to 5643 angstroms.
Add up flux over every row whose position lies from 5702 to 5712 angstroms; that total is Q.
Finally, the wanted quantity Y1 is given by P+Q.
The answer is 142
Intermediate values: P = 45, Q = 97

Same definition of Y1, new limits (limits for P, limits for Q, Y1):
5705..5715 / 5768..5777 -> 190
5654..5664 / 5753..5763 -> 203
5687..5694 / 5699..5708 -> 159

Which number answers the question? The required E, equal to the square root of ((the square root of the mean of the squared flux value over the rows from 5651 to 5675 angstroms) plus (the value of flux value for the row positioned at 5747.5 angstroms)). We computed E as 5.42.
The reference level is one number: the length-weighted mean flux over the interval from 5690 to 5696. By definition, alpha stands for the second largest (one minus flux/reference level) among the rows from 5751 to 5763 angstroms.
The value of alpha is 0.03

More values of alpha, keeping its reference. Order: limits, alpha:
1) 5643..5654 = 0.05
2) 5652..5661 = 0.06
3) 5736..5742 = -0.02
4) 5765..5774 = 0.00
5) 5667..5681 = 0.02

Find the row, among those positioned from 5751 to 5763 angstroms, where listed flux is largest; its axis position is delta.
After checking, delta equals 5759.5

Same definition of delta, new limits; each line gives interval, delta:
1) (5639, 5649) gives 5639.5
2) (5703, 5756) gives 5725.0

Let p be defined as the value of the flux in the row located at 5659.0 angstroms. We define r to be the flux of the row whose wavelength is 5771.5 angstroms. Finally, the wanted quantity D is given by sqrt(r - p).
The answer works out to 0.7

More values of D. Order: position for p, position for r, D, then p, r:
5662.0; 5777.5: 1.3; 13.93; 15.74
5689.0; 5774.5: 1.2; 14.67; 16.15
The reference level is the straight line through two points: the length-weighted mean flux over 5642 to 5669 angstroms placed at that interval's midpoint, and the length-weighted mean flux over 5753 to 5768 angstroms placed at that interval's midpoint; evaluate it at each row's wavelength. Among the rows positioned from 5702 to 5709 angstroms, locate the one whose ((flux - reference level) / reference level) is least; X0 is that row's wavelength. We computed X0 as 5707.0 angstroms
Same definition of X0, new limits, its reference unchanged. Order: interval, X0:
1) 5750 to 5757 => 5753.5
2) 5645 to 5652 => 5651.5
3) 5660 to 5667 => 5660.5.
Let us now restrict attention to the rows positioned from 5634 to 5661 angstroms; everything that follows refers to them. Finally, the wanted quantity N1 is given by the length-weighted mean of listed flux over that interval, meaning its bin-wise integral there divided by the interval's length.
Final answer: 14.3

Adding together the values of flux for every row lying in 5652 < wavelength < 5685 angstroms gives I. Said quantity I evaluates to 322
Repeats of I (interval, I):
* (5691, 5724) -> 322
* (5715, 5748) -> 334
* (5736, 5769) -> 326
